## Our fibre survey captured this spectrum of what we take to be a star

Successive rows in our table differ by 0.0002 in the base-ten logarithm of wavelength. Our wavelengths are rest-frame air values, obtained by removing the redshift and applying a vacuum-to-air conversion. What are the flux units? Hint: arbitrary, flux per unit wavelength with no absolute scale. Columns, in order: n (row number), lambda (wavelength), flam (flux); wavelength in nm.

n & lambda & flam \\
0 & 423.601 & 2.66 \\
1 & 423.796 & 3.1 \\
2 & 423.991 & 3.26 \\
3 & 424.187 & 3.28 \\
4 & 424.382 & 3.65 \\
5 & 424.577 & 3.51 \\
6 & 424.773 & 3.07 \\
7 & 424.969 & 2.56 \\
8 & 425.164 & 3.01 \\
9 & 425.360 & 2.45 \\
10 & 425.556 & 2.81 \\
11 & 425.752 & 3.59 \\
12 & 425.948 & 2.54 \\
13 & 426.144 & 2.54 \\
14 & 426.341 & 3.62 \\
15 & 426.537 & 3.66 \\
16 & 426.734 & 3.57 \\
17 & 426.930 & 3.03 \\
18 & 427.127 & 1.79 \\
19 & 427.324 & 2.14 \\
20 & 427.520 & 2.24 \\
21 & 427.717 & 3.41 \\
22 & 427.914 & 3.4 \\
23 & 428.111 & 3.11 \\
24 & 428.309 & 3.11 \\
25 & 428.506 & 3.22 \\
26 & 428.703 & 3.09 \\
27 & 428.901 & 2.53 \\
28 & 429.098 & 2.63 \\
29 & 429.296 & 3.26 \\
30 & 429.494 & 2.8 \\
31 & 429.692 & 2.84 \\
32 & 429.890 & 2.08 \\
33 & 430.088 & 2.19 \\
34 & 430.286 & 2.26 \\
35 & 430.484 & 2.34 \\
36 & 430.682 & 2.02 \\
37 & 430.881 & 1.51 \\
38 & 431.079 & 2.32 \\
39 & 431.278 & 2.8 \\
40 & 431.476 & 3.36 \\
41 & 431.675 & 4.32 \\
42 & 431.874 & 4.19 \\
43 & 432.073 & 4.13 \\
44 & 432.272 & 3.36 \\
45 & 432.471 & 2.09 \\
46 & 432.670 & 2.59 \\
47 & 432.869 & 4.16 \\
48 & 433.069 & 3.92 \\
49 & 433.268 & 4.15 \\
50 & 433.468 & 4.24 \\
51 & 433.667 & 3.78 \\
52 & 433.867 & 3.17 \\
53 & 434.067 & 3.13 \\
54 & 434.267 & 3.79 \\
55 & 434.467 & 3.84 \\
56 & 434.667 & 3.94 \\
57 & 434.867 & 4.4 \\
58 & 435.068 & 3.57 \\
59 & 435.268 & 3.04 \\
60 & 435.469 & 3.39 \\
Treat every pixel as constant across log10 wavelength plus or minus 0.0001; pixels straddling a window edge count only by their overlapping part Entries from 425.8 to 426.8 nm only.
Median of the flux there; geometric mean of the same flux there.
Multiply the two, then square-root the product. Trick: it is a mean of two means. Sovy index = 3.3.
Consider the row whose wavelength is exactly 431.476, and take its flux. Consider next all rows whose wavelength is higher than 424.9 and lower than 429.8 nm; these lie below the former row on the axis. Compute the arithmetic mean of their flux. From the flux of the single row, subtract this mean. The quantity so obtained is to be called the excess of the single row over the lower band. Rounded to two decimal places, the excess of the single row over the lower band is 0.44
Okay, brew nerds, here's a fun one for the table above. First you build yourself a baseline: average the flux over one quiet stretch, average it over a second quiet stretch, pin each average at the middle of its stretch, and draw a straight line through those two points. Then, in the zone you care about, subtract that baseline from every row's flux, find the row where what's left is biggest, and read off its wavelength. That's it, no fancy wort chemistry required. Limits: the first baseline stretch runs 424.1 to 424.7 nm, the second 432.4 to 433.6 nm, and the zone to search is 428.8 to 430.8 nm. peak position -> 429.296 nm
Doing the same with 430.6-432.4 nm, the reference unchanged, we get 431.675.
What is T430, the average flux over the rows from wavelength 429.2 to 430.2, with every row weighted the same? 2.63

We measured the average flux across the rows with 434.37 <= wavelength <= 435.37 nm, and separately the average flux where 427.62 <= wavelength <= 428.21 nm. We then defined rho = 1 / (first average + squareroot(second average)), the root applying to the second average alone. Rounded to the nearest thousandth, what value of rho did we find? 0.179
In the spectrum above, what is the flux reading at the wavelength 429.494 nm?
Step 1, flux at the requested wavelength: 2.8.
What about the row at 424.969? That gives 2.56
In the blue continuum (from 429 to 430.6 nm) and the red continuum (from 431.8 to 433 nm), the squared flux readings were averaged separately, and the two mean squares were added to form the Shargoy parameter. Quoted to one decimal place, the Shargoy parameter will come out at 19.0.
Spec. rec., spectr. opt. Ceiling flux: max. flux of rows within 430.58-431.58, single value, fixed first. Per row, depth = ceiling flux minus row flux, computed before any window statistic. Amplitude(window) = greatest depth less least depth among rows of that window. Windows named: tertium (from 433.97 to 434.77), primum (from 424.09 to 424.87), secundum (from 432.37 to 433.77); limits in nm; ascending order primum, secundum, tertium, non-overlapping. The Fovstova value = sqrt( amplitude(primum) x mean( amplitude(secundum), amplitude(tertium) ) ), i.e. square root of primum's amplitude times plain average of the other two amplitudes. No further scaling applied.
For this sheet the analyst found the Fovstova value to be 0.93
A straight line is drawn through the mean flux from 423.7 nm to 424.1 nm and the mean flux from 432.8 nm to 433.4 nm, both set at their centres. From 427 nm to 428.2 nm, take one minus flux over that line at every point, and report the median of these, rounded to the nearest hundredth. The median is 0.25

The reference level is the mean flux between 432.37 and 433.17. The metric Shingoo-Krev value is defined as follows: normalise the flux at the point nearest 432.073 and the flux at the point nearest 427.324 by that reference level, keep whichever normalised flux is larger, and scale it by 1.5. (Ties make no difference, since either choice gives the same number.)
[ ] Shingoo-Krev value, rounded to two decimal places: 1.94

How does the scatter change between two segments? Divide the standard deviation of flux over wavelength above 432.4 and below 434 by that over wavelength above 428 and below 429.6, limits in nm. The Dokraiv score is 2.9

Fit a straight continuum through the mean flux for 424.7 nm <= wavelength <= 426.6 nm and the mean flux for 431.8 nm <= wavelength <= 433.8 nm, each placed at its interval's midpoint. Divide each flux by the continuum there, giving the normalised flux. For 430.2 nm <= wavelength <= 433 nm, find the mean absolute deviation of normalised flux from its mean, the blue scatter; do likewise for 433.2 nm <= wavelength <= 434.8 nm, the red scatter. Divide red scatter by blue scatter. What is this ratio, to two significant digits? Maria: 0.36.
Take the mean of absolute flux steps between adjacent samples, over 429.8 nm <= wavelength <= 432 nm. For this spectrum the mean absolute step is 0.40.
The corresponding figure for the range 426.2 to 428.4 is 0.38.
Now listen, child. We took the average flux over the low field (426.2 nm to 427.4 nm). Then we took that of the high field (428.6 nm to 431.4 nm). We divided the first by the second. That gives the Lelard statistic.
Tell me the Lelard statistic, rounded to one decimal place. 1.2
